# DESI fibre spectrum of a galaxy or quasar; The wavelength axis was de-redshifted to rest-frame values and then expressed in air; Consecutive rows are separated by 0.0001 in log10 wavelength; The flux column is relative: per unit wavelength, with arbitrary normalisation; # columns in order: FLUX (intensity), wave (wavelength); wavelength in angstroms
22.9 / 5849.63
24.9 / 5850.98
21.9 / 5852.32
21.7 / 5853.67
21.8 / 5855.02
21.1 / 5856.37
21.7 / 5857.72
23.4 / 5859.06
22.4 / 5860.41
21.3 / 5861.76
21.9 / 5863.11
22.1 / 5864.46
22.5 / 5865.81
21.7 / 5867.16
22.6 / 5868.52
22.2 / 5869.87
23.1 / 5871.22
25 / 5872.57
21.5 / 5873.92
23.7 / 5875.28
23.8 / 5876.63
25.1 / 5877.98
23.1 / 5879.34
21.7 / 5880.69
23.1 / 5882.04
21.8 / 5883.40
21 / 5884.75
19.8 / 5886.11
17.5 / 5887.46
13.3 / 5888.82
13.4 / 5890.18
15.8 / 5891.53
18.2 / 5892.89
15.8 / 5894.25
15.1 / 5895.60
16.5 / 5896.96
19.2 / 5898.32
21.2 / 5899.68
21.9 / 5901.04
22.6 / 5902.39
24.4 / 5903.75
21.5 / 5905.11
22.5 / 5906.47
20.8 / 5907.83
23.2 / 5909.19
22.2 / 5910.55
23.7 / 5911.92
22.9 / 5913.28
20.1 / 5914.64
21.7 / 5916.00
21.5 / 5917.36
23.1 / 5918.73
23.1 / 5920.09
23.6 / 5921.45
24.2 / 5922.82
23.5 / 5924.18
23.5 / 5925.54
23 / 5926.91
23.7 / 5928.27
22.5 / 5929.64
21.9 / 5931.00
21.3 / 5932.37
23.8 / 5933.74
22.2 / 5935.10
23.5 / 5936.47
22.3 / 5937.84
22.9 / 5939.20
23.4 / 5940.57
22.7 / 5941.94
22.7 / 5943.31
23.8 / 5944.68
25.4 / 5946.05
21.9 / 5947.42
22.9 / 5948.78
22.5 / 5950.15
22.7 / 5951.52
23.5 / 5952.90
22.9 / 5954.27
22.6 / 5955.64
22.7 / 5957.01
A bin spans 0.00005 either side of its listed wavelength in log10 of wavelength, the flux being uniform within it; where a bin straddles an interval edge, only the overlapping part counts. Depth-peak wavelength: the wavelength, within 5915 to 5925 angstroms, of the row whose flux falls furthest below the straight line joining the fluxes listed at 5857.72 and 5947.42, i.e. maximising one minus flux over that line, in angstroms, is 5917.36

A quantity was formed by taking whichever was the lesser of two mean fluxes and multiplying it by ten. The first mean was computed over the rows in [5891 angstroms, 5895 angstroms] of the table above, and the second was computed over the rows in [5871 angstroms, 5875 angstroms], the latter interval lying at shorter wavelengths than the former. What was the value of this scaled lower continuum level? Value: 166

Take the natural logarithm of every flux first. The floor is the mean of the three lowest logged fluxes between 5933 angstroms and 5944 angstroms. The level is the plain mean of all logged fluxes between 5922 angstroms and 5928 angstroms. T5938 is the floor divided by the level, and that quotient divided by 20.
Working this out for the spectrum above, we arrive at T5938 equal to 0.0492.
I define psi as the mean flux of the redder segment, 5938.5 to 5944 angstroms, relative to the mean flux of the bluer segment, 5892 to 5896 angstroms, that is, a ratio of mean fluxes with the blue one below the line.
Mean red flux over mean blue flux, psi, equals 1.40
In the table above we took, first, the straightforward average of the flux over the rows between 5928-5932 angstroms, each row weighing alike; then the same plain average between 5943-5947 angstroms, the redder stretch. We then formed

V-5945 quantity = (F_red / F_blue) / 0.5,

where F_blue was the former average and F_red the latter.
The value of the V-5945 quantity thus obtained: 2.1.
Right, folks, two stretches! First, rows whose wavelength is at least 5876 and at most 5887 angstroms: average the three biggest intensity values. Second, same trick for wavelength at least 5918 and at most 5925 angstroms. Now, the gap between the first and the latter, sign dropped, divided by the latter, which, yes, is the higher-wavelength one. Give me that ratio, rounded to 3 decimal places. 0.010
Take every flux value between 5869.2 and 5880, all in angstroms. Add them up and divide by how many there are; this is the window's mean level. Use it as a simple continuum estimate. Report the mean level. 23.4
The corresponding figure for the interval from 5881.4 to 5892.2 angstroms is 18.2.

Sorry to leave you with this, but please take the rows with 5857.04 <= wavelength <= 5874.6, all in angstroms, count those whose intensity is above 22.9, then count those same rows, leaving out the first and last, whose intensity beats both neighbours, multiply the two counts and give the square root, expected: 3.5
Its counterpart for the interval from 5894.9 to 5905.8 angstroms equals 1.0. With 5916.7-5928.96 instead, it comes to 2.8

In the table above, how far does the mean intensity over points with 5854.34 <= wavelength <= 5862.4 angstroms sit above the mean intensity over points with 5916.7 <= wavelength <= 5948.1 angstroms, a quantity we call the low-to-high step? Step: -1.1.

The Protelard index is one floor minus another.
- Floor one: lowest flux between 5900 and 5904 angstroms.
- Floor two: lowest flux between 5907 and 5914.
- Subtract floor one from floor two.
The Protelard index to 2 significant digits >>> -1.1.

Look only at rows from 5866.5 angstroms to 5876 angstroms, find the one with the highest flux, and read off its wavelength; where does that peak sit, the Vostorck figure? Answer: 5872.57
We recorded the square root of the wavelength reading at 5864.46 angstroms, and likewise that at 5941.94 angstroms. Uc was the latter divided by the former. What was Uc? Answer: 1.01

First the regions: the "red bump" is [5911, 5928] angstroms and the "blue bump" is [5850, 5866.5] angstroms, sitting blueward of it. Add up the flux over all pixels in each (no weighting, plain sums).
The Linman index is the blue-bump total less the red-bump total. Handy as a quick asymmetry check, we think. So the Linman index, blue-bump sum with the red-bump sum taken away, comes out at -7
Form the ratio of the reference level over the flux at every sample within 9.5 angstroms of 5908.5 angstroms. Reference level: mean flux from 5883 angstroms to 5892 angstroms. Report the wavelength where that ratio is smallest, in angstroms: 5903.75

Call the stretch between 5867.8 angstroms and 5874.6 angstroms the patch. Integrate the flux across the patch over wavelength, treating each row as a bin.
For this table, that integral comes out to 155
